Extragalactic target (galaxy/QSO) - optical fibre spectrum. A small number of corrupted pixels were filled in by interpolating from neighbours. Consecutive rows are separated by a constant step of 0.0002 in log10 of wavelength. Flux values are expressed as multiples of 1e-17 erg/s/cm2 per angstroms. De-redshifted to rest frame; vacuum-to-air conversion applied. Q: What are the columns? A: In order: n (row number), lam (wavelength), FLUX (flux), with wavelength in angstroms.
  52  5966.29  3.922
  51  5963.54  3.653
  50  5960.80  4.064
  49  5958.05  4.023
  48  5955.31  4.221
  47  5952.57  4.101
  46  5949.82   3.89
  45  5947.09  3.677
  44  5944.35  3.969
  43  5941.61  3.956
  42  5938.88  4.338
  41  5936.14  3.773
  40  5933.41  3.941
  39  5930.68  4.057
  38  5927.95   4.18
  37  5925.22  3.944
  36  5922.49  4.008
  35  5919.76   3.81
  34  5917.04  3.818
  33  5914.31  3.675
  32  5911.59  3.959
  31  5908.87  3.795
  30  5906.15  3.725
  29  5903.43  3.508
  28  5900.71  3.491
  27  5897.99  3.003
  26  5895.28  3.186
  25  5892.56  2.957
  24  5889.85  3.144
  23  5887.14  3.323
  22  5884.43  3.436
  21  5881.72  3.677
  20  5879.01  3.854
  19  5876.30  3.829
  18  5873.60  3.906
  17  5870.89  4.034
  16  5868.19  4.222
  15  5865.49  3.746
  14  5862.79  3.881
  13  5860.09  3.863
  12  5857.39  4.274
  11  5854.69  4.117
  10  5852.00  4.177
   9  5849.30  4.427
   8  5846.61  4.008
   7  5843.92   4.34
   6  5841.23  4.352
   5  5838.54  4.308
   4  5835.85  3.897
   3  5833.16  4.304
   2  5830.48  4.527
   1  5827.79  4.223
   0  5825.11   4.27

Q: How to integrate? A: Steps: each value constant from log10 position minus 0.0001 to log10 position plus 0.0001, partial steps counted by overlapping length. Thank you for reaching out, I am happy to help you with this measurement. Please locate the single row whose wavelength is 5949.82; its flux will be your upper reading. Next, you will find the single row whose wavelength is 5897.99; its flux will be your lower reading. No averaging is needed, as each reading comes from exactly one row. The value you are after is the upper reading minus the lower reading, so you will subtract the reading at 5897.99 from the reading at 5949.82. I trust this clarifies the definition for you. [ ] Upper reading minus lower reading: 0.9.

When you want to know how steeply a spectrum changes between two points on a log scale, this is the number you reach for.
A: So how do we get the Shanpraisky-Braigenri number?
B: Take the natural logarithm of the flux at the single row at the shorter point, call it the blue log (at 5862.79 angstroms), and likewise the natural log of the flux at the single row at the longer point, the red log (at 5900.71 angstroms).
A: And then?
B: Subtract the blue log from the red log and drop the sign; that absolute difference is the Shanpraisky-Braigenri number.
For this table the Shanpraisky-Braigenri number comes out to 0.11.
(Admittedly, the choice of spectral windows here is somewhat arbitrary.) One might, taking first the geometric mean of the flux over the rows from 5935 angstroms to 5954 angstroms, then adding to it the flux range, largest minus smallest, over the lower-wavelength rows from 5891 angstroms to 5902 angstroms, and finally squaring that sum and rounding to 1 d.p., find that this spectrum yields 20.1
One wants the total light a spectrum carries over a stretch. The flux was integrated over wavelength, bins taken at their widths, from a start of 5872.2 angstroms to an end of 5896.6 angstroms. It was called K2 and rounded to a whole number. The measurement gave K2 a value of 85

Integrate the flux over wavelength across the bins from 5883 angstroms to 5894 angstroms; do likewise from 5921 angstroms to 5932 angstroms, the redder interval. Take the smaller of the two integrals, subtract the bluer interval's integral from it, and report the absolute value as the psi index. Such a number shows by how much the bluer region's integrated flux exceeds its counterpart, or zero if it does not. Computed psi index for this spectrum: 0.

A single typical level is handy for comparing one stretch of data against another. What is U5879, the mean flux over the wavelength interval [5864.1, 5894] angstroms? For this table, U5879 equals 3.6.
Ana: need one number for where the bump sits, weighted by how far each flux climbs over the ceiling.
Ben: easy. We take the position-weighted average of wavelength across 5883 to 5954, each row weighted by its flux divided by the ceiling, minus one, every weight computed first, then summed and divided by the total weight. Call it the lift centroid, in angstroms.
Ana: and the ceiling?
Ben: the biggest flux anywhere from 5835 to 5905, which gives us 5910.4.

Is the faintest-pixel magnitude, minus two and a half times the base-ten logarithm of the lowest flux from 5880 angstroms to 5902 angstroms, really -1.18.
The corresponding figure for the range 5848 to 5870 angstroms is -1.43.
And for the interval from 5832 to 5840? -1.48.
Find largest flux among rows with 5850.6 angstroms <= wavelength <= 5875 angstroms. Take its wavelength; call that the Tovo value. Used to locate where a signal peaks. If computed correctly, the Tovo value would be 5857.39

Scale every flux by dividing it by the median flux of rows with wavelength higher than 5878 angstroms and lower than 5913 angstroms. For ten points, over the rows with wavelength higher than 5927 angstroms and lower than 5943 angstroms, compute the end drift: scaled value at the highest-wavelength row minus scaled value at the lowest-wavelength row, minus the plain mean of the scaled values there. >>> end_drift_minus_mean -1.22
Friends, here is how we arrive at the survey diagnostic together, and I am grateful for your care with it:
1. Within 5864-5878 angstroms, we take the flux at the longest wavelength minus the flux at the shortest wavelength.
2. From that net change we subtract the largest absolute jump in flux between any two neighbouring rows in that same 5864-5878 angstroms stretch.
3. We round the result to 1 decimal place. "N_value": -0.4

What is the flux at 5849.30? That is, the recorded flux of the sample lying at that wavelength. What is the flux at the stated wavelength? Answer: 4.427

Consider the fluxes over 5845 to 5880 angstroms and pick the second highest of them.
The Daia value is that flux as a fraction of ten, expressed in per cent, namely 42.7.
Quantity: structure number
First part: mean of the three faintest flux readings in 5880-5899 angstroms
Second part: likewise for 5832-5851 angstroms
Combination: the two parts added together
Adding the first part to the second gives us 7.1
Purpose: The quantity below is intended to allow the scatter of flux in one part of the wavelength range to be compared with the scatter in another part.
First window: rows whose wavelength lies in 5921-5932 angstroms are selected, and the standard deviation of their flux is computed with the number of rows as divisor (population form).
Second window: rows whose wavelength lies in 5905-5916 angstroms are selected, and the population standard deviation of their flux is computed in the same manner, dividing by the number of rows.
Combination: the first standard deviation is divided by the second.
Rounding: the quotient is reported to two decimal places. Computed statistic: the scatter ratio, 0.81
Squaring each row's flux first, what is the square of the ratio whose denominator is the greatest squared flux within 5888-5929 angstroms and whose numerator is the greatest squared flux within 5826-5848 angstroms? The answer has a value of 1.4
